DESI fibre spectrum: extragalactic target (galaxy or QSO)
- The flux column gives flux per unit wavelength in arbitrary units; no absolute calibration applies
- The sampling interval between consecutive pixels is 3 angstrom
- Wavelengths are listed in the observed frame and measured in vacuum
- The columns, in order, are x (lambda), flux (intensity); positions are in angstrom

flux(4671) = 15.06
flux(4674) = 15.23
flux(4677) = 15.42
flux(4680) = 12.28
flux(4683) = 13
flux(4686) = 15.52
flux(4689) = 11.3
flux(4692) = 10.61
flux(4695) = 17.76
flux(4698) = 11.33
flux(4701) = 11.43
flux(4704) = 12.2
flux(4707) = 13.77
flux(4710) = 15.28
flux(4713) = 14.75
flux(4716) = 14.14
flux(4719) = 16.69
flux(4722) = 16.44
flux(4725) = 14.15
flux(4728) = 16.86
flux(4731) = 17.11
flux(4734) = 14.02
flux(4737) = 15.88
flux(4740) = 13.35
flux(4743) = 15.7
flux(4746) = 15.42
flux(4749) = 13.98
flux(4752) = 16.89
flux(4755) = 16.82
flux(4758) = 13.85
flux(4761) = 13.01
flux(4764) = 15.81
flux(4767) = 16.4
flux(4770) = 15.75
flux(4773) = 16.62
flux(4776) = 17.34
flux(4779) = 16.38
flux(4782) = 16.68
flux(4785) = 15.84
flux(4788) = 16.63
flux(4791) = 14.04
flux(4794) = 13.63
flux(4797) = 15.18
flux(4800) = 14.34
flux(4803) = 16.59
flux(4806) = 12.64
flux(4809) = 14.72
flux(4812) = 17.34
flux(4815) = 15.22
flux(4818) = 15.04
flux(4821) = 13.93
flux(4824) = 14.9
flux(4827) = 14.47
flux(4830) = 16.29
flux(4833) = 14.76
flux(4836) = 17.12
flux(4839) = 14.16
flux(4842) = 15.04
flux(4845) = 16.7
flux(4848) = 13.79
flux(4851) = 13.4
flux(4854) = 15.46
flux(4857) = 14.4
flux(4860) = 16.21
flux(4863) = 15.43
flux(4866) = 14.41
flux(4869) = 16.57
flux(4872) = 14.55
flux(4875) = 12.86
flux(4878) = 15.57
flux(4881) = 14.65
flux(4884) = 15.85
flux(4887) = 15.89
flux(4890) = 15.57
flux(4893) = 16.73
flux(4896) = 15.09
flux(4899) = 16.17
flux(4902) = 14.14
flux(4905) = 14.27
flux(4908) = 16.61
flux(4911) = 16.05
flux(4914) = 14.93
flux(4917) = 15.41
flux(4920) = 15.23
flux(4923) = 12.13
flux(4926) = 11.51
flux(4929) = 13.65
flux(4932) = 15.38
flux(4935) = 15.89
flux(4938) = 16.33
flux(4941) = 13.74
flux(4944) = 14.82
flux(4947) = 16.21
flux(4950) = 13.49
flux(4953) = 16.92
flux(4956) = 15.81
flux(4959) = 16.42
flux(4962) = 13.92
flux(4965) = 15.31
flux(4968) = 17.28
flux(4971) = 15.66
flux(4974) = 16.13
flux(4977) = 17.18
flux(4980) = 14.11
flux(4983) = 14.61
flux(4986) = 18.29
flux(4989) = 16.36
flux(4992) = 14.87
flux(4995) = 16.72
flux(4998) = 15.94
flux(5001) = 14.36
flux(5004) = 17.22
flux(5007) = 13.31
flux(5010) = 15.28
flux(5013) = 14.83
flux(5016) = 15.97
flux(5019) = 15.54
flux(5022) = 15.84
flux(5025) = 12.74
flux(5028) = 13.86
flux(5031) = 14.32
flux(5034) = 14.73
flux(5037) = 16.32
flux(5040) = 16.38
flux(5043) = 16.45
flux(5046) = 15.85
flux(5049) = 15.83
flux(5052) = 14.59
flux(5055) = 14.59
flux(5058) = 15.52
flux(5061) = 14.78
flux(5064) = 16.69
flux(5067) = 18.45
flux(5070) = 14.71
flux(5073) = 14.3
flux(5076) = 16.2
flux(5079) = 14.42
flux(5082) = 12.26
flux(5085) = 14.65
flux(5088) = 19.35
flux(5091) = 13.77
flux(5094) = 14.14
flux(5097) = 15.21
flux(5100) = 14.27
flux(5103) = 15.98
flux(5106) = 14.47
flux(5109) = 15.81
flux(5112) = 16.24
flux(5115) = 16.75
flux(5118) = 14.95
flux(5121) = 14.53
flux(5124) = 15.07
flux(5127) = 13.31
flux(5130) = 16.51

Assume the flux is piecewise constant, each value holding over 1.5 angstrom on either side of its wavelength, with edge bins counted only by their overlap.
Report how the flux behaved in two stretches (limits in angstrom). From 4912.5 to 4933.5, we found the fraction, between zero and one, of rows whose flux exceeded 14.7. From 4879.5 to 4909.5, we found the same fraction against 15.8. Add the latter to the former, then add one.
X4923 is 2.1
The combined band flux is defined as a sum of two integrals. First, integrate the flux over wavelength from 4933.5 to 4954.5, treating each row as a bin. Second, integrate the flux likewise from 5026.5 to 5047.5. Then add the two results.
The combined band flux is 646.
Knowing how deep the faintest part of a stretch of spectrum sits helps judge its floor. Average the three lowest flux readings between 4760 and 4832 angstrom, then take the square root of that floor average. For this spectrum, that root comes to 3.62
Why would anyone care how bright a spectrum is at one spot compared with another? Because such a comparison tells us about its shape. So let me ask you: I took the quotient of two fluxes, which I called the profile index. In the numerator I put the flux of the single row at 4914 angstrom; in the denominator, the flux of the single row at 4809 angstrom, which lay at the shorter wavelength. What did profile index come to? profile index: 1.01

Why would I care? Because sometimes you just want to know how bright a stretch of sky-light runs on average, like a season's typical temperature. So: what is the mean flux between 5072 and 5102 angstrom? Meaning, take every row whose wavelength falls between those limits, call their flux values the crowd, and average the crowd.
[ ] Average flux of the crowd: 14.9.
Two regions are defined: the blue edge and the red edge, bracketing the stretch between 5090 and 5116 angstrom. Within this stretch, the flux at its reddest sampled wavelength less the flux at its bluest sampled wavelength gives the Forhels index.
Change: 3.0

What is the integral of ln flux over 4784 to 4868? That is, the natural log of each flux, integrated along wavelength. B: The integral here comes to 228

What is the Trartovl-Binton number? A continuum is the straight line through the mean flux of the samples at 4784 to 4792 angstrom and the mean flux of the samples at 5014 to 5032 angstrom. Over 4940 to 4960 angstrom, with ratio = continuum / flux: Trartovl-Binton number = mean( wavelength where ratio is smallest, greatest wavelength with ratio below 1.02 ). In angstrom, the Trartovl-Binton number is 4956.0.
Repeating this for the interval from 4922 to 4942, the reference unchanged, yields 4938.0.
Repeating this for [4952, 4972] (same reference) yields 4969.5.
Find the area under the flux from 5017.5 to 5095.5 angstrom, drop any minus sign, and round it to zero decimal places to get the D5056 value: 1189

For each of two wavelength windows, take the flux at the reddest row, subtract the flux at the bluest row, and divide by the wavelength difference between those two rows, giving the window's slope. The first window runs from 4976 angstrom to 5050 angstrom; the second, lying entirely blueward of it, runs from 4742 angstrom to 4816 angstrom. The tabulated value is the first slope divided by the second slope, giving 2.81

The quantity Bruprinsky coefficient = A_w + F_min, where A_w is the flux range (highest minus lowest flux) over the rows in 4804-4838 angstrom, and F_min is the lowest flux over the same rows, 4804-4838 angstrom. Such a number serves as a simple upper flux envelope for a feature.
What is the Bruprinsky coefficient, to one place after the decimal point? 17.3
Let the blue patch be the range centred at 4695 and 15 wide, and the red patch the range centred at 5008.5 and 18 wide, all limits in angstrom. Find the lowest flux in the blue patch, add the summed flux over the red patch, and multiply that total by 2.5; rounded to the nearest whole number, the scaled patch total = 254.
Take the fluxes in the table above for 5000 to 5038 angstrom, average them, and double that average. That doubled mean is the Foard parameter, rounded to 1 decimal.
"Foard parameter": 29.9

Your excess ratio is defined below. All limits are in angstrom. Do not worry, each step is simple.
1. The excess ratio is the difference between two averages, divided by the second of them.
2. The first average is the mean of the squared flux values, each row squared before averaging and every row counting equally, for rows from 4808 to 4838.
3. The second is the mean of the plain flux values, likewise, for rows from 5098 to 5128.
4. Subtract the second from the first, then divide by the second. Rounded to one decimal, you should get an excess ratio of 14.7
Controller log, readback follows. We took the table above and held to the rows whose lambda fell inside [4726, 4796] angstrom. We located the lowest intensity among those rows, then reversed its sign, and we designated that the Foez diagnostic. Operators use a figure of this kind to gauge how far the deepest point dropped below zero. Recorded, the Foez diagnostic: -13.0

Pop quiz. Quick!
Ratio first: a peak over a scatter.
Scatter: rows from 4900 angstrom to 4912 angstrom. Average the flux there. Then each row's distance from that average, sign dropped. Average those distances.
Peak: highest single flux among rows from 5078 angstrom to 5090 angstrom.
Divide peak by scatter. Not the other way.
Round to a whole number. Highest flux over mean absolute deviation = 18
